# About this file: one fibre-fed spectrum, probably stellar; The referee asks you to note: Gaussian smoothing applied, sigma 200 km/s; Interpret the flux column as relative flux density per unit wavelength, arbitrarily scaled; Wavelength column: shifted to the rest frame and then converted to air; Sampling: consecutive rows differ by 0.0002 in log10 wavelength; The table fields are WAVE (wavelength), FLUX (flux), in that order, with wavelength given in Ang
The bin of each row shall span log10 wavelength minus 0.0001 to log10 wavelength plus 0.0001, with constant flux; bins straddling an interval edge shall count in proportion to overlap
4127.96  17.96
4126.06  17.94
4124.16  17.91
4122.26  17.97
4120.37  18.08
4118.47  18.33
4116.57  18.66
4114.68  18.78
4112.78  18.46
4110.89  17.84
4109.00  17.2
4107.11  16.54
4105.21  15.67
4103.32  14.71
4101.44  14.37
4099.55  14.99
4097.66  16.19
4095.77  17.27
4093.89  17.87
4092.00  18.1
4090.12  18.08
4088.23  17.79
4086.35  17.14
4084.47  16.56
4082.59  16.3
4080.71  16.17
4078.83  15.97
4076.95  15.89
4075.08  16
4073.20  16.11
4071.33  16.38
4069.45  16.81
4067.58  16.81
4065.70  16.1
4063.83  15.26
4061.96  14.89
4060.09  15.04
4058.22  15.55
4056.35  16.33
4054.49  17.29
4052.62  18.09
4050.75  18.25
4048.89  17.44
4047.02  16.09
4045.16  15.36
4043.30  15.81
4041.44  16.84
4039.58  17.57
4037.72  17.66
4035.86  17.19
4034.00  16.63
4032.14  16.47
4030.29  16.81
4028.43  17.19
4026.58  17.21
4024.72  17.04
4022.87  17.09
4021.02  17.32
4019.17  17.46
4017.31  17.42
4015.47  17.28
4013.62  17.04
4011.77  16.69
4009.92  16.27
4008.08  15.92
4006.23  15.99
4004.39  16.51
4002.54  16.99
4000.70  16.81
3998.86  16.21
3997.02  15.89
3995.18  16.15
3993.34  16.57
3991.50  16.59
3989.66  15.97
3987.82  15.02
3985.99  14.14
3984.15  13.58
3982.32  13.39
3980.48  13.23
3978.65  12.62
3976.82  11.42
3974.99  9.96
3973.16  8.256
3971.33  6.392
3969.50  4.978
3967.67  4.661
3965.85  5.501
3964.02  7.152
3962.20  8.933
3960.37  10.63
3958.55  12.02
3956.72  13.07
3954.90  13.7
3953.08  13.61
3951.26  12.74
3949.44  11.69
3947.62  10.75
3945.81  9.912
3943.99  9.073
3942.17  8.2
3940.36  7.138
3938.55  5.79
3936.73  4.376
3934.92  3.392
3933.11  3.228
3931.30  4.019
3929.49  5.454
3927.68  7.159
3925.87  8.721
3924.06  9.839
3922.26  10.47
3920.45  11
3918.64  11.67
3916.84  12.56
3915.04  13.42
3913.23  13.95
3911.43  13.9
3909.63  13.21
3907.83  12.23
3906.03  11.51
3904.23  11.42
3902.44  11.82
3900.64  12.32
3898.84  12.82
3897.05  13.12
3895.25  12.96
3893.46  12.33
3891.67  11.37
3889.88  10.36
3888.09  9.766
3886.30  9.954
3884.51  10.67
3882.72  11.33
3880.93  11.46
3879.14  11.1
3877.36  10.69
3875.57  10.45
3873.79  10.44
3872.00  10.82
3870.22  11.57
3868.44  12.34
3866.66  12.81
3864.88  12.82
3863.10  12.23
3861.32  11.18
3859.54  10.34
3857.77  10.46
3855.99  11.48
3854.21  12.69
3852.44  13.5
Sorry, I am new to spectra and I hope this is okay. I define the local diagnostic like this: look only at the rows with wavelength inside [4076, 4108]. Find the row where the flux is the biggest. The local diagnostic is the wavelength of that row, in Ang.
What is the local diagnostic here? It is 4092.00 Ang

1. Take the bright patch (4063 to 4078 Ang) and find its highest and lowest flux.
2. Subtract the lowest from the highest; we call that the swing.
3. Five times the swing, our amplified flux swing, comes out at 8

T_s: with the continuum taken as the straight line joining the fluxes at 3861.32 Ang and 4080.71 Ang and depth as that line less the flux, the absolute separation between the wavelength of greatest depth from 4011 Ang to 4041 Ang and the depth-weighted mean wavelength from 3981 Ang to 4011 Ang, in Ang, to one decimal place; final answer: 32.8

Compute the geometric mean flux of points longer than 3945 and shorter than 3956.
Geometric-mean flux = 12.0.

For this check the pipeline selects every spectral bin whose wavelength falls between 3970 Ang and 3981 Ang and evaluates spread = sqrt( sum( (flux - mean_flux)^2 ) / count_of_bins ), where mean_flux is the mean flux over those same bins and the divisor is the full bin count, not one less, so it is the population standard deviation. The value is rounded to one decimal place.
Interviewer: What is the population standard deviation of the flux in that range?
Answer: 2.4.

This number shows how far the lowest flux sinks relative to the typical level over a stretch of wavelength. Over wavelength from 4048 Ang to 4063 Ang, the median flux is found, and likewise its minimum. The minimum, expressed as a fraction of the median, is 0.89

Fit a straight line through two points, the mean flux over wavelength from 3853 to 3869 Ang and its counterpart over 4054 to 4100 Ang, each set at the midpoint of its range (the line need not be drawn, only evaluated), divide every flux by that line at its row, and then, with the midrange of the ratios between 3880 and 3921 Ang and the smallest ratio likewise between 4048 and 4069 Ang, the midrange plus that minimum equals 1.86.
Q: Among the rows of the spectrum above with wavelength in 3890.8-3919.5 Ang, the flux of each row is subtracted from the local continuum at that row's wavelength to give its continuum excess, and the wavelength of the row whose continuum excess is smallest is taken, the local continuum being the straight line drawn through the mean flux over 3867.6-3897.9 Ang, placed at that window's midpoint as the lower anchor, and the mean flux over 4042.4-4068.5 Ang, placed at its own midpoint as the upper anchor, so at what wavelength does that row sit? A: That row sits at 3911.43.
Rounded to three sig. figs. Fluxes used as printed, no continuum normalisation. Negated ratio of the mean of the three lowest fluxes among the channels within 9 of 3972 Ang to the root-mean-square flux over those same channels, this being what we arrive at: -0.564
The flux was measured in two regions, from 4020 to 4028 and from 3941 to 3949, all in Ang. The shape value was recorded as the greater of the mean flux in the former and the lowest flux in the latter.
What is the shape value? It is 17.2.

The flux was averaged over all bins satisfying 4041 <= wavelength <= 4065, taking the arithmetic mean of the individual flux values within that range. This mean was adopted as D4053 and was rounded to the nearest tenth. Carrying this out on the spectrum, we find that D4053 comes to 16.3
